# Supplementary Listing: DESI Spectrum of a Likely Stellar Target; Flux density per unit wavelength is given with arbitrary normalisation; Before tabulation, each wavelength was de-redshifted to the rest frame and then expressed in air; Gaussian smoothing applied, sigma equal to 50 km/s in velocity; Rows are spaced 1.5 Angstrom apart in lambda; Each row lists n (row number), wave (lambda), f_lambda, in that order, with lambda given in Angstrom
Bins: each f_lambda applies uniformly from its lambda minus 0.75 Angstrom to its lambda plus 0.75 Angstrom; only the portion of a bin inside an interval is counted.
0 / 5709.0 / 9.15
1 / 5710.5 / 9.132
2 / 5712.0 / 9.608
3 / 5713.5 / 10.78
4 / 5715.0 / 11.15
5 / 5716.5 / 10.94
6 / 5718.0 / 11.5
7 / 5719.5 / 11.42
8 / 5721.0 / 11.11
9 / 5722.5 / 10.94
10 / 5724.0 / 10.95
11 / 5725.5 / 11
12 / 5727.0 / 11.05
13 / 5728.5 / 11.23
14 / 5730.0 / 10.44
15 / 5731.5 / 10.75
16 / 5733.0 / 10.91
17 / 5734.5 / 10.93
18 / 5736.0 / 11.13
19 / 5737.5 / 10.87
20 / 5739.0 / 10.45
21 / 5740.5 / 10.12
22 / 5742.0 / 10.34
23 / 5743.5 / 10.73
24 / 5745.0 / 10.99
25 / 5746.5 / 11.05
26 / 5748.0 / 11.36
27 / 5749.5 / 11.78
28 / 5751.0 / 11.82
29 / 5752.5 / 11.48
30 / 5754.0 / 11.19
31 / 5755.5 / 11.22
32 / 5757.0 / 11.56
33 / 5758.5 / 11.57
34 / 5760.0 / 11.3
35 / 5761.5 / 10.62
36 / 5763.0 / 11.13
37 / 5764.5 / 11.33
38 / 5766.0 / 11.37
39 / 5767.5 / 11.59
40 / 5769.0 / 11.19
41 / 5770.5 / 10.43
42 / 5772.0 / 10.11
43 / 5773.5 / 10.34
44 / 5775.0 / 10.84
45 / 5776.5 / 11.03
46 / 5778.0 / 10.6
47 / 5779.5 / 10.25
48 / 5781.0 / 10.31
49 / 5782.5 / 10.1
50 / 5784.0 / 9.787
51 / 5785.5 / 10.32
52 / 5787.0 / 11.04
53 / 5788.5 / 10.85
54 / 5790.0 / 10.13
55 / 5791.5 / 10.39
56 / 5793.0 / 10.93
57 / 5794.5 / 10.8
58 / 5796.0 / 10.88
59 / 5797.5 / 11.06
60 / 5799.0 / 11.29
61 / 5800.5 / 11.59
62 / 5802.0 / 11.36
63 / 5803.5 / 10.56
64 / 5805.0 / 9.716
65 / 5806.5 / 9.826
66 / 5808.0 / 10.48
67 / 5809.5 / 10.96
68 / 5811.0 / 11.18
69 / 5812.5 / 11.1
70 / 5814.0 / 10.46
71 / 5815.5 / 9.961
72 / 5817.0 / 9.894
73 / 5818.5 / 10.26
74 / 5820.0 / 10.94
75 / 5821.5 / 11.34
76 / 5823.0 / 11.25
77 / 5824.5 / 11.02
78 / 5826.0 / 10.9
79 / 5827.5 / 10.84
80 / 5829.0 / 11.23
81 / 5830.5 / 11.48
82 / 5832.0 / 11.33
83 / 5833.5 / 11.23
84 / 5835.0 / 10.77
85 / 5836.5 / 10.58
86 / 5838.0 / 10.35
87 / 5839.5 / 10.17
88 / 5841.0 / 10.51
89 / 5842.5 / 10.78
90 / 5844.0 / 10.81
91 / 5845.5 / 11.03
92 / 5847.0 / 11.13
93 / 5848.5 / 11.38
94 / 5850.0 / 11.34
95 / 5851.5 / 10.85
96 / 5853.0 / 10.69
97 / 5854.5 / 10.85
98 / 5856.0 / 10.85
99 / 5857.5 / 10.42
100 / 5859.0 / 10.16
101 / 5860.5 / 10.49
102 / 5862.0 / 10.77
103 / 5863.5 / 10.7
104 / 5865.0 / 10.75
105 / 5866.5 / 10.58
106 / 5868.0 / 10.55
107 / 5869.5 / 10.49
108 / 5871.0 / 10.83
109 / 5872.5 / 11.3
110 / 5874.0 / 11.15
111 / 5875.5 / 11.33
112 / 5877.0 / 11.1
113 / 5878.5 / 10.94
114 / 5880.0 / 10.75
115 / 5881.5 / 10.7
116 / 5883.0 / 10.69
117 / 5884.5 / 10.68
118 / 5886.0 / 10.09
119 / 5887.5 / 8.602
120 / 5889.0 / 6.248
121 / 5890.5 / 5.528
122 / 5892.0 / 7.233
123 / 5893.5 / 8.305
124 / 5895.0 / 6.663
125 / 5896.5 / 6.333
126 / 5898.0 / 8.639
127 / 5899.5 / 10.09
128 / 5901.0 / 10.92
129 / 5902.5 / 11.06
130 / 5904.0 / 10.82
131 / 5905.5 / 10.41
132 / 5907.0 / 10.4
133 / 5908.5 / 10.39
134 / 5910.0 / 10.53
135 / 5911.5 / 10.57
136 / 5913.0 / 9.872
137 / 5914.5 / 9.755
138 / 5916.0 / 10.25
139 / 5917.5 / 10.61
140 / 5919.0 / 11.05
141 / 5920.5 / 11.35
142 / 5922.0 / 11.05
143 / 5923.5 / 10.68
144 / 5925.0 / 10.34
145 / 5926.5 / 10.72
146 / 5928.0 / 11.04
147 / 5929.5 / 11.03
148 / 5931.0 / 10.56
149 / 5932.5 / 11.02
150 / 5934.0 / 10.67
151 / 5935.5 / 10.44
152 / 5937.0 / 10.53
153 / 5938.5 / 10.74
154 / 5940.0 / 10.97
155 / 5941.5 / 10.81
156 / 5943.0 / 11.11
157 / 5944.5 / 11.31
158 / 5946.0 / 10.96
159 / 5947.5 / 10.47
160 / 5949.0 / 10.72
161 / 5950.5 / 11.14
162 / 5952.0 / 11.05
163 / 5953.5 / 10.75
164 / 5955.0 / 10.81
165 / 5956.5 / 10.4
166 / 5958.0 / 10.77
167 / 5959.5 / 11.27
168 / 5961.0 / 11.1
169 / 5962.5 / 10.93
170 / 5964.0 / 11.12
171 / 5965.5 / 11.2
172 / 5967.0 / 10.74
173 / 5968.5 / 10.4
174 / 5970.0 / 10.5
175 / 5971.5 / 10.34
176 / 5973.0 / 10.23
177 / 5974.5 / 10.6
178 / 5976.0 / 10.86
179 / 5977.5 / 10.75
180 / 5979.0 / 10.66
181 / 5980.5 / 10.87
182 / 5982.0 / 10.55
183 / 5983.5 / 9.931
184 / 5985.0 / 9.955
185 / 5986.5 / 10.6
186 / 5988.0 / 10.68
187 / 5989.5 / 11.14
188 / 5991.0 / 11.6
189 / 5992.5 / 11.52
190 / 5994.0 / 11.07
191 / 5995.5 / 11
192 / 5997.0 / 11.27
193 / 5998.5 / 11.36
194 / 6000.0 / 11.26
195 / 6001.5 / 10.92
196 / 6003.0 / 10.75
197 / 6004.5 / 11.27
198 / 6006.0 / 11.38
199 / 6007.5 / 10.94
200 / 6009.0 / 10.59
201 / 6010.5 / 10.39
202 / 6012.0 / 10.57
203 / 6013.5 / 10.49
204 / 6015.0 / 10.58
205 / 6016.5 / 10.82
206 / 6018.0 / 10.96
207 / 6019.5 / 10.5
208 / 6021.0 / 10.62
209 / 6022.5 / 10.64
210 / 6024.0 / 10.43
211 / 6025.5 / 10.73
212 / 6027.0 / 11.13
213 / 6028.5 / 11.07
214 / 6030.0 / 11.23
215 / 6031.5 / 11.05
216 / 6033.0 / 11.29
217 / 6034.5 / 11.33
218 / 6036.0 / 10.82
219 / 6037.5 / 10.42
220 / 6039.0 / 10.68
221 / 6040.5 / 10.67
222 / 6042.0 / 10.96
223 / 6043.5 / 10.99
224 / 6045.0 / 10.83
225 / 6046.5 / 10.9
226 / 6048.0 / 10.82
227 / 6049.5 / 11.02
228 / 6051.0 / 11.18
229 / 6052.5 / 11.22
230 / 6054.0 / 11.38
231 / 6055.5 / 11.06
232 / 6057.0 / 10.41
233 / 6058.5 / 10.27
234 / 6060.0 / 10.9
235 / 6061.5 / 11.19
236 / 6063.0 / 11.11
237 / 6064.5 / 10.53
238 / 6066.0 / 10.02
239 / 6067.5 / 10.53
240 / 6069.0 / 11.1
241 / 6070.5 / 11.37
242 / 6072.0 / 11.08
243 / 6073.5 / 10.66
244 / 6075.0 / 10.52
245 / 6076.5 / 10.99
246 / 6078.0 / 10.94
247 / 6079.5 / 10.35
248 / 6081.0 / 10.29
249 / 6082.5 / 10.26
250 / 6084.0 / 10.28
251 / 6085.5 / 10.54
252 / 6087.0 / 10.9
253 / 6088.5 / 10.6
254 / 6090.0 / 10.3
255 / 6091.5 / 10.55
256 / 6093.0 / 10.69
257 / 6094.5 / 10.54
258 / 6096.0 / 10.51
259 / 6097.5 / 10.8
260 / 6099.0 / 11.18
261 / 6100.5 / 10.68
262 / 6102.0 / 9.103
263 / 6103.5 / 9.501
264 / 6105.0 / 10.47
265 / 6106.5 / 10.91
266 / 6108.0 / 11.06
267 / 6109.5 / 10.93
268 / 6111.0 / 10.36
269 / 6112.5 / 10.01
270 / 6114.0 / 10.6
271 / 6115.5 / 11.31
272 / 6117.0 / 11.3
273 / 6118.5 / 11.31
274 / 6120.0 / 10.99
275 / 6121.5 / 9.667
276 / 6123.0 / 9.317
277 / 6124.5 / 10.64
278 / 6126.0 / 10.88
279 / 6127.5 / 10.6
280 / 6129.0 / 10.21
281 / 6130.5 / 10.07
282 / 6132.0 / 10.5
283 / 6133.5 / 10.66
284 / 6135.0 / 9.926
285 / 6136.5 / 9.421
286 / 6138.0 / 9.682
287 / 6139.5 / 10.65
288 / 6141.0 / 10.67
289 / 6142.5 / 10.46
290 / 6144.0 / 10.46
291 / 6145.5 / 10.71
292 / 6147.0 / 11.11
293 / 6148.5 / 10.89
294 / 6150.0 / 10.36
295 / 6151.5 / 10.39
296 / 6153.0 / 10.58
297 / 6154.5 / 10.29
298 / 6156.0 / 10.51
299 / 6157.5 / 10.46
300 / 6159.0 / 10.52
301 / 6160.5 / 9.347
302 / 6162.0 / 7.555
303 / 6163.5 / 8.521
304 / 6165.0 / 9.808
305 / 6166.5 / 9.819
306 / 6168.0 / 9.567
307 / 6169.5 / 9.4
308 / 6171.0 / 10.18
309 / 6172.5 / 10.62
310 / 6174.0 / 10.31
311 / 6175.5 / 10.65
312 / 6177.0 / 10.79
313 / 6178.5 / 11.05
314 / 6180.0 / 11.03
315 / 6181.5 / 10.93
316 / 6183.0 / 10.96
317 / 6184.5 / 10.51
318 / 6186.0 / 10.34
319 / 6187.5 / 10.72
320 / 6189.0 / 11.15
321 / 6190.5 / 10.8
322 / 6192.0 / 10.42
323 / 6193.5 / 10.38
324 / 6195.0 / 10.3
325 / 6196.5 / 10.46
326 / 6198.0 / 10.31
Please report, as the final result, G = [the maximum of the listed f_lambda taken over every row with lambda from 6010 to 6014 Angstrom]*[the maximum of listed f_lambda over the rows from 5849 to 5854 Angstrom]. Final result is 120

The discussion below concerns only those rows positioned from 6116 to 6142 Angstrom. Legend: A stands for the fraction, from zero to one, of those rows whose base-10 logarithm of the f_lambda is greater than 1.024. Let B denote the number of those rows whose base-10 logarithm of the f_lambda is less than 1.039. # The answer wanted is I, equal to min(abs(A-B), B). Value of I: 13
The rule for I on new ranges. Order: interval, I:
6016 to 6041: 9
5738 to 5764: 4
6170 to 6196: 12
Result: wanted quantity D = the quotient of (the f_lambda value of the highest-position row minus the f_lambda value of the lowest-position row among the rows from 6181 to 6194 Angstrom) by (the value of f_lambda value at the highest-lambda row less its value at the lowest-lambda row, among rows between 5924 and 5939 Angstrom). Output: -1.4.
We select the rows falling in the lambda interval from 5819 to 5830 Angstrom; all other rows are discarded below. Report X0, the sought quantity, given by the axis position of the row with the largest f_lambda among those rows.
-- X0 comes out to 5821.5 Angstrom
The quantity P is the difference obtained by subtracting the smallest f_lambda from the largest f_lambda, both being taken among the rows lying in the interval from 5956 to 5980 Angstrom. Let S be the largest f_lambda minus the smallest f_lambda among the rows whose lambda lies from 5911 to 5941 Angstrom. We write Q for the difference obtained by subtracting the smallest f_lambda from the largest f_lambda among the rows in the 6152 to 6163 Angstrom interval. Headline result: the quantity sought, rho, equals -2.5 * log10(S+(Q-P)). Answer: -1.4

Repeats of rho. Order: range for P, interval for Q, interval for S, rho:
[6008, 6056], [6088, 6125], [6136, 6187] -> -1.7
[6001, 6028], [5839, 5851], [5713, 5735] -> -0.3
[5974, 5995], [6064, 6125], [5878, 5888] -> -1.2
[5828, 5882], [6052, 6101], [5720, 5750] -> -0.6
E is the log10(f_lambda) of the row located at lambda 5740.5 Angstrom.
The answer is 1.01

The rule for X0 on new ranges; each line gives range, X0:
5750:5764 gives 5751.0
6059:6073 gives 6070.5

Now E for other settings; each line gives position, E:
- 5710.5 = 0.96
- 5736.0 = 1.05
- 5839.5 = 1.01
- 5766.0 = 1.06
